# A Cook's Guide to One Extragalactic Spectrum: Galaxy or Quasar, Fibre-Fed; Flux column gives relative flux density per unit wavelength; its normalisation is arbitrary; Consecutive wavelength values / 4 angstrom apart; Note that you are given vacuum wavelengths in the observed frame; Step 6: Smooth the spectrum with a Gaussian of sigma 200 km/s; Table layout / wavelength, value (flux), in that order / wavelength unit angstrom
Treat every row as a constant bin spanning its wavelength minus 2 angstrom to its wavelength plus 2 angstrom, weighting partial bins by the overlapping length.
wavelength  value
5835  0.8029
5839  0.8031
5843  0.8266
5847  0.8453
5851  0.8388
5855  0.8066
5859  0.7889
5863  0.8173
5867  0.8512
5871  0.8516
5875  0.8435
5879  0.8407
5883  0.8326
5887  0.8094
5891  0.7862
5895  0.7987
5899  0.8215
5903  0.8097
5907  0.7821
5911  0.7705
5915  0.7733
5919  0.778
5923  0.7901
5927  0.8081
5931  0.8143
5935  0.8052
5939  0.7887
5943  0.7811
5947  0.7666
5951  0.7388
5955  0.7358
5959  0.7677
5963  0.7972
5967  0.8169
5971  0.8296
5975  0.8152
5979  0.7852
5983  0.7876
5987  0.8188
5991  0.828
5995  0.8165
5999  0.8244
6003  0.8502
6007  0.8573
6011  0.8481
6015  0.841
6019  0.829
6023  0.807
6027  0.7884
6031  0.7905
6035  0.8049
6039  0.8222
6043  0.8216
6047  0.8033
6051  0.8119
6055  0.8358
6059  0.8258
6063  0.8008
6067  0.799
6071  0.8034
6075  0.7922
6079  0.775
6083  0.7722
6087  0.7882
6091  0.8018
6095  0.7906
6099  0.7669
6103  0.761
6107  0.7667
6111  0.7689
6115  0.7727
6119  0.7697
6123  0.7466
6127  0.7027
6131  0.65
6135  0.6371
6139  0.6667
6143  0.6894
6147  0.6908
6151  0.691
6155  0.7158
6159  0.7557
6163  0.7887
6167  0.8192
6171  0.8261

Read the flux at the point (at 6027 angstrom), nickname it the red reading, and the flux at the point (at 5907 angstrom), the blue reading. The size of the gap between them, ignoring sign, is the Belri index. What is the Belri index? 0.006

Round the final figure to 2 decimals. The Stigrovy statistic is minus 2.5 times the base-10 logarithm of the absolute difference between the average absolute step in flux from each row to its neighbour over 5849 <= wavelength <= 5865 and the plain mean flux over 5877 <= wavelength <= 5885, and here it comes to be 0.23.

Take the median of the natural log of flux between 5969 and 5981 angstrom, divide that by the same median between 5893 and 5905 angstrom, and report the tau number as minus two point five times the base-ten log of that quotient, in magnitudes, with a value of 0.0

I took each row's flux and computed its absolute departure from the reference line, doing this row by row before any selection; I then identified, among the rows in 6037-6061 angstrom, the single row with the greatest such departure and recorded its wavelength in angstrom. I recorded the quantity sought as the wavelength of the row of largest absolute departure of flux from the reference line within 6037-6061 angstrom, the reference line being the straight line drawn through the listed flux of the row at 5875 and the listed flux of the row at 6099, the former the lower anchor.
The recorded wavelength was 6055 angstrom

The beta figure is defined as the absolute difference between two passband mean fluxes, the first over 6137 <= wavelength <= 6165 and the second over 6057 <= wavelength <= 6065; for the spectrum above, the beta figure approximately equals 0.10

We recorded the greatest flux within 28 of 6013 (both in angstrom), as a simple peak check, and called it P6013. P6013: 0.8573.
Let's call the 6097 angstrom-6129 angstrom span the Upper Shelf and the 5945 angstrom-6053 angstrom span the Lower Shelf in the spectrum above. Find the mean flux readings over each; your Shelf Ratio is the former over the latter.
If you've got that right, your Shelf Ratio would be 0.94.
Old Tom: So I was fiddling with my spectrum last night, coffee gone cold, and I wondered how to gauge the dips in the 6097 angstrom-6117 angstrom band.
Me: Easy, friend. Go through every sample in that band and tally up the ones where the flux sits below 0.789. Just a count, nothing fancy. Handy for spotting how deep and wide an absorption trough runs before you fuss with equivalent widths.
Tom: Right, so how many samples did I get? 5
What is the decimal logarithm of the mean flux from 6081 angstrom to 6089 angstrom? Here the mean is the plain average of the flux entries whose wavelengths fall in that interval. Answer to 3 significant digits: -0.108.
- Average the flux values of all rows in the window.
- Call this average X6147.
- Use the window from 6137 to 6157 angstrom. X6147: 0.69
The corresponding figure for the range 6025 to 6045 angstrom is 0.81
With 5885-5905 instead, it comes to 0.81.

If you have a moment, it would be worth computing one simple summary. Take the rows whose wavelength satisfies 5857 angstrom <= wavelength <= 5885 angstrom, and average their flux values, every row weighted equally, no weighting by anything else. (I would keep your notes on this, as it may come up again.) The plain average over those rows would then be 0.83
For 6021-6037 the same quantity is 0.80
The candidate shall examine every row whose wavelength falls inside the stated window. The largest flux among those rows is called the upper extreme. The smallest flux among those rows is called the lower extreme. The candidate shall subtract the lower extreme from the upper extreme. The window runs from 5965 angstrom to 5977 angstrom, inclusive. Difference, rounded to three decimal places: 0.014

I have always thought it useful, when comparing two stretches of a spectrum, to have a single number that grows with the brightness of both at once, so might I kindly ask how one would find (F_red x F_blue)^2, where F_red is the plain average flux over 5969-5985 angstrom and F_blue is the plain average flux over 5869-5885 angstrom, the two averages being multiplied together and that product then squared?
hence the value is 0.46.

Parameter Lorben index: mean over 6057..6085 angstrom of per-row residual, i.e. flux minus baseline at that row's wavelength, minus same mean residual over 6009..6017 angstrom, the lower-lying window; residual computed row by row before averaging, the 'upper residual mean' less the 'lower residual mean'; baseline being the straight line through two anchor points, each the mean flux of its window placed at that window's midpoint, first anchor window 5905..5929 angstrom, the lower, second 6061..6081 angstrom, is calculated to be -0.053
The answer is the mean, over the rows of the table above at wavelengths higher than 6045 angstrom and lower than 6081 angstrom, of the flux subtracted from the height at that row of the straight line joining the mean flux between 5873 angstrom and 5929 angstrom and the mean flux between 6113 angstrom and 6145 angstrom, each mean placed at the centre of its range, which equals -0.072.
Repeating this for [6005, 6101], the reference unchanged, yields -0.070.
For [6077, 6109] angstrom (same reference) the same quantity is -0.058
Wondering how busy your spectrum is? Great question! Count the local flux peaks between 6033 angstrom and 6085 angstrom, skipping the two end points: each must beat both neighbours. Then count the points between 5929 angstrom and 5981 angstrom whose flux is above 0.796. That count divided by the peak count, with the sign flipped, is -2.0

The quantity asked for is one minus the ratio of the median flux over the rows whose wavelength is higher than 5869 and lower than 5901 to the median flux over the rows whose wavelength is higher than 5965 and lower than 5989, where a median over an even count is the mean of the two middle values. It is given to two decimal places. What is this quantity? -0.01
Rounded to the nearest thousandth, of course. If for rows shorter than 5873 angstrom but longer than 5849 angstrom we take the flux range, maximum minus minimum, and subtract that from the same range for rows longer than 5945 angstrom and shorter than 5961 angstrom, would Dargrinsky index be -0.031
